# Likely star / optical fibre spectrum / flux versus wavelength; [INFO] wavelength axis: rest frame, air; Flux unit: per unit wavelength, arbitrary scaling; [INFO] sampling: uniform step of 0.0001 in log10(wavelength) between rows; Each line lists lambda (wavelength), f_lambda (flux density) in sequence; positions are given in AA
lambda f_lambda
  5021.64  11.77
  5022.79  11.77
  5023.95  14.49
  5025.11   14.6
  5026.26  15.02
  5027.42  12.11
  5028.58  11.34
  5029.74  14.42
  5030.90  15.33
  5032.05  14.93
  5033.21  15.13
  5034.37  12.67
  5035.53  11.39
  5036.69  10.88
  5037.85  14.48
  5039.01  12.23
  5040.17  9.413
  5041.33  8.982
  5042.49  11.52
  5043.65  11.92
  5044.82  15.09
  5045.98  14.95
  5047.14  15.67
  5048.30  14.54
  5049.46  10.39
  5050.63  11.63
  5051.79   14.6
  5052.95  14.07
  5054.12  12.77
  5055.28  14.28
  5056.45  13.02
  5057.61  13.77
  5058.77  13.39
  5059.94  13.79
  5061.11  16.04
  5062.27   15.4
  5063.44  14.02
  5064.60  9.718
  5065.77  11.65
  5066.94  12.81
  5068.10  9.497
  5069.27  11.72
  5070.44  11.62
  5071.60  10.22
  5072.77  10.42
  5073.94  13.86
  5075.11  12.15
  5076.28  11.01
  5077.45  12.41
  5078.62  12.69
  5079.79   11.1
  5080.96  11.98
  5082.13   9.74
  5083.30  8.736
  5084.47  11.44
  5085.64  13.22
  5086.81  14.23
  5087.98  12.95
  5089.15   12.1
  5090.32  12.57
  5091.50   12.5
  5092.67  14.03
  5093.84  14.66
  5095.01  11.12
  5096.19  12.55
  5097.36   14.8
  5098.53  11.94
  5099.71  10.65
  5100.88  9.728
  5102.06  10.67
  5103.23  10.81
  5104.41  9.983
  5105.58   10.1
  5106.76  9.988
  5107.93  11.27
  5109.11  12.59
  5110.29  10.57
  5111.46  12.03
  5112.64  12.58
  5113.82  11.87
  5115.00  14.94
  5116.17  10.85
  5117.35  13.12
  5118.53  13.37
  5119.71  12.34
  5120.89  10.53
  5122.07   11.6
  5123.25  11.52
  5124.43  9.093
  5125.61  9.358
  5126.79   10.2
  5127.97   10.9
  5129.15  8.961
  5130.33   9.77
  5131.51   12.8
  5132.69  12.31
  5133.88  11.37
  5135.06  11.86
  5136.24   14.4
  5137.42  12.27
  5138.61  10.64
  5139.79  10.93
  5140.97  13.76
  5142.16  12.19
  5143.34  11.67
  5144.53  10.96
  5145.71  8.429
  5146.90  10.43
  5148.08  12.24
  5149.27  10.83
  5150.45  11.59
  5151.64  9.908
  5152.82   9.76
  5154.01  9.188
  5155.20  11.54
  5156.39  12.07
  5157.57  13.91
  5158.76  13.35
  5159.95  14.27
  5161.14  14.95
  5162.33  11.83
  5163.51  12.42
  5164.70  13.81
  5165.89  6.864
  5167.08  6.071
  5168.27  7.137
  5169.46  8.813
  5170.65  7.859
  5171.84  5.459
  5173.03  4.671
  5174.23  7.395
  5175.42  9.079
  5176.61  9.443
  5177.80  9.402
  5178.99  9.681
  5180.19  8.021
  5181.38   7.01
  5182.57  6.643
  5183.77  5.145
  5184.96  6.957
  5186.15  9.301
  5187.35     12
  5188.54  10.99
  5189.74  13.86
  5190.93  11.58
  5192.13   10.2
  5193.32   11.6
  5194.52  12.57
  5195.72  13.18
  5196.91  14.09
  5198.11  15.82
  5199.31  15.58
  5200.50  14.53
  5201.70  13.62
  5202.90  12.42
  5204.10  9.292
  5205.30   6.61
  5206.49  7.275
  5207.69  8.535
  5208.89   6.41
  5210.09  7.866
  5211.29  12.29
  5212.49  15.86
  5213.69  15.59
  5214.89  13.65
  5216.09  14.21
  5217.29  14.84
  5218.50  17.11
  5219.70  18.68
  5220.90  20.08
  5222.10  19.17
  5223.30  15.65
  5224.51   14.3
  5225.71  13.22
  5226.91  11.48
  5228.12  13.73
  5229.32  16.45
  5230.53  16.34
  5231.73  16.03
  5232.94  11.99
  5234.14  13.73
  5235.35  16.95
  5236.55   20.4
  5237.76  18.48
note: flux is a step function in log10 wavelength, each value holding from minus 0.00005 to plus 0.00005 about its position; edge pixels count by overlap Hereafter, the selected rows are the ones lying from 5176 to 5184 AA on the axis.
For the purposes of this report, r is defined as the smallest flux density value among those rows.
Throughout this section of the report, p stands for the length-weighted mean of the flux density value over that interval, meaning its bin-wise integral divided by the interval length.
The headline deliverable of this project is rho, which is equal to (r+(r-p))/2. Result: 1.1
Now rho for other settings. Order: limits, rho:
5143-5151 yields 3.0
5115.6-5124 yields 4.6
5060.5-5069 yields 3.1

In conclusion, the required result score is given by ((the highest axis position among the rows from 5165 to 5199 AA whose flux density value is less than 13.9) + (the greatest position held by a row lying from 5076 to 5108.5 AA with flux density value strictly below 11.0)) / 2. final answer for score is 5151.2 AA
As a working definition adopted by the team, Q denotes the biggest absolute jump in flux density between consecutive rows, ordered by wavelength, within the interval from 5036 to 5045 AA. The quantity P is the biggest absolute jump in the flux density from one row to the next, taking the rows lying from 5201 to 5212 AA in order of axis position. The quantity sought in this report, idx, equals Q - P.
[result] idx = -1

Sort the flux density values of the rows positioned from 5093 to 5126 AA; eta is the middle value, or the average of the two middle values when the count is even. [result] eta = 11.4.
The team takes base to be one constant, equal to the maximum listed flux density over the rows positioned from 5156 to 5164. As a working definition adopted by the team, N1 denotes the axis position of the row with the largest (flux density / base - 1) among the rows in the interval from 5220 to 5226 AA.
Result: 5220.90 AA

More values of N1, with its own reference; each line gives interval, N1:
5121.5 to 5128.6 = 5122.07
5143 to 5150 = 5148.08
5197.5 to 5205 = 5198.11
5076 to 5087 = 5086.81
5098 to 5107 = 5098.53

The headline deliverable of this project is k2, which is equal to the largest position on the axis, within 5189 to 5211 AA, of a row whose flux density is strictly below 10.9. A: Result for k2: 5210.09 AA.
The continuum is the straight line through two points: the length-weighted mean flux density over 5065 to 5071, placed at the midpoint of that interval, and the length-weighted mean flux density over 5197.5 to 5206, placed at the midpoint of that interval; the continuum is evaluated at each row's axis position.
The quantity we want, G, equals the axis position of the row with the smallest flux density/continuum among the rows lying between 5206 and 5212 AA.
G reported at 5208.89 AA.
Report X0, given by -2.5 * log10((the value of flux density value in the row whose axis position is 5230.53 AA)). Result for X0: -3.03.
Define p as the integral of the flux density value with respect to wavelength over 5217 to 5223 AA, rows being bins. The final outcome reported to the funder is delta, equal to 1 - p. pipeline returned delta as -107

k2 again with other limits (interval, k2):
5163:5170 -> 5169.46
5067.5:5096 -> 5083.30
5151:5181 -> 5180.19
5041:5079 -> 5072.77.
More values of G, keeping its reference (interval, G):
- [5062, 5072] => 5068.10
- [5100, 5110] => 5100.88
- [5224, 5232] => 5226.91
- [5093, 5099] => 5095.01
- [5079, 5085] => 5083.30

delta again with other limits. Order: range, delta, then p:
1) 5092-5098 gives -80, 81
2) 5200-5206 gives -66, 67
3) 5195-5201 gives -87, 88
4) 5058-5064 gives -86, 87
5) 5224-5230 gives -82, 83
